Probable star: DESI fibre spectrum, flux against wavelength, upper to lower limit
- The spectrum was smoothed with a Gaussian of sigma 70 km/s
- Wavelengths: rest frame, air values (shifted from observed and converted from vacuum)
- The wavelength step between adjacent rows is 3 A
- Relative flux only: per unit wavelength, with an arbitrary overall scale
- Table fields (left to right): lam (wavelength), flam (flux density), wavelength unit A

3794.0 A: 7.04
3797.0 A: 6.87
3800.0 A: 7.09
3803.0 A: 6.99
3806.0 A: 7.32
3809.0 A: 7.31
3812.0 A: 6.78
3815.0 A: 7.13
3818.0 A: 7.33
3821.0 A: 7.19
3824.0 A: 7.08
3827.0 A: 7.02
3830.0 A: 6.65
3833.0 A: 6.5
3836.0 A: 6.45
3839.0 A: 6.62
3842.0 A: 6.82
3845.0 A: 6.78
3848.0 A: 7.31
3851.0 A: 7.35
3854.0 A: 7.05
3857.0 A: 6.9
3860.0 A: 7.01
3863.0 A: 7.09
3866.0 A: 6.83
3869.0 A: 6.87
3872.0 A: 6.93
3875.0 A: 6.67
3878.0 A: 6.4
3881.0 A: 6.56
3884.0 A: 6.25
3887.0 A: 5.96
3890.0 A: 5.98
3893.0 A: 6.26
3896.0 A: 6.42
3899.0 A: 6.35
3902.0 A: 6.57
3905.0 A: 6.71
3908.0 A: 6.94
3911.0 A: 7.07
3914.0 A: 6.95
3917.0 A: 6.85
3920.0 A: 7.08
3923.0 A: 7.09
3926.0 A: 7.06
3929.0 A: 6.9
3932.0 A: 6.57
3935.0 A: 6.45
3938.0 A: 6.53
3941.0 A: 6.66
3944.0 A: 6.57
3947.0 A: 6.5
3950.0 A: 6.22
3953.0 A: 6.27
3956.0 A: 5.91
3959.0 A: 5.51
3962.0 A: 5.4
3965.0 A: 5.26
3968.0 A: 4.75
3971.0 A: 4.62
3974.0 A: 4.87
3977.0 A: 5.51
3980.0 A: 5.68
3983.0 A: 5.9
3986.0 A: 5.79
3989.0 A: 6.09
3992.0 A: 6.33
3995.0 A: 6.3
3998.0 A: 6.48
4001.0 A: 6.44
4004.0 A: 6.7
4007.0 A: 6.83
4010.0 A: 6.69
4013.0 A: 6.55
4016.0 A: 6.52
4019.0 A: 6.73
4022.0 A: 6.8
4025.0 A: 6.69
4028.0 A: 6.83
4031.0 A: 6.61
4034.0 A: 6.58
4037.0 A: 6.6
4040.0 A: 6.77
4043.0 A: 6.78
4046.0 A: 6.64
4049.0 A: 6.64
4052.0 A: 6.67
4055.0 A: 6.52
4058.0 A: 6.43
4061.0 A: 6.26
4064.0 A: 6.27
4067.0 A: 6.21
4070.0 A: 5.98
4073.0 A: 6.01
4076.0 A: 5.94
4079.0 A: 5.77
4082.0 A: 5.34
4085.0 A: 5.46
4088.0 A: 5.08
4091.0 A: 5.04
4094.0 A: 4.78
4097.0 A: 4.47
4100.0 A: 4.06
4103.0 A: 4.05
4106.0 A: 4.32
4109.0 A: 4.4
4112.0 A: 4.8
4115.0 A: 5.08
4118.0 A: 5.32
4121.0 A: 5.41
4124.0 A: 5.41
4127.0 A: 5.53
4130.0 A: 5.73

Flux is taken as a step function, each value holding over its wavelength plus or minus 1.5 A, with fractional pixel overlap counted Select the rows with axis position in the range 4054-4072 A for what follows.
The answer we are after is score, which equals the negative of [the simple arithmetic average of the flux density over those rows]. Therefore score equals -6.3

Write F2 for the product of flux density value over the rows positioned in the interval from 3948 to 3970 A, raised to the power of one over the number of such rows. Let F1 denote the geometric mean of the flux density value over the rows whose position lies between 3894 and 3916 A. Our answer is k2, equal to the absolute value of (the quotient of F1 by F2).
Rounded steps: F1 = 6.7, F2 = 5.6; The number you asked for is 1.20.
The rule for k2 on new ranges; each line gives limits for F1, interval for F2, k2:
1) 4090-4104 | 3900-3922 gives 0.65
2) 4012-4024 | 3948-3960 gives 1.11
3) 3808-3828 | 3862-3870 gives 1.03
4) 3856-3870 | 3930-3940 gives 1.06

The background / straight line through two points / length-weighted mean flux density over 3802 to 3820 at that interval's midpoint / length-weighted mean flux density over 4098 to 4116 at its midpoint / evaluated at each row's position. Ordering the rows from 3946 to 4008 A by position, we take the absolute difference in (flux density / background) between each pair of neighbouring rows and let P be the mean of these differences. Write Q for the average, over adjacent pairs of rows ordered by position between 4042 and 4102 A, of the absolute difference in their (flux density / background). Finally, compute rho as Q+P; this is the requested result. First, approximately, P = 0.041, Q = 0.032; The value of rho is 0.072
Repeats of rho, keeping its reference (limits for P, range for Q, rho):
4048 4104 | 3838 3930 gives 0.058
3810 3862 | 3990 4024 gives 0.050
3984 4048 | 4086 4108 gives 0.070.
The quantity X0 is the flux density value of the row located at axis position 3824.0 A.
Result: 7.08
